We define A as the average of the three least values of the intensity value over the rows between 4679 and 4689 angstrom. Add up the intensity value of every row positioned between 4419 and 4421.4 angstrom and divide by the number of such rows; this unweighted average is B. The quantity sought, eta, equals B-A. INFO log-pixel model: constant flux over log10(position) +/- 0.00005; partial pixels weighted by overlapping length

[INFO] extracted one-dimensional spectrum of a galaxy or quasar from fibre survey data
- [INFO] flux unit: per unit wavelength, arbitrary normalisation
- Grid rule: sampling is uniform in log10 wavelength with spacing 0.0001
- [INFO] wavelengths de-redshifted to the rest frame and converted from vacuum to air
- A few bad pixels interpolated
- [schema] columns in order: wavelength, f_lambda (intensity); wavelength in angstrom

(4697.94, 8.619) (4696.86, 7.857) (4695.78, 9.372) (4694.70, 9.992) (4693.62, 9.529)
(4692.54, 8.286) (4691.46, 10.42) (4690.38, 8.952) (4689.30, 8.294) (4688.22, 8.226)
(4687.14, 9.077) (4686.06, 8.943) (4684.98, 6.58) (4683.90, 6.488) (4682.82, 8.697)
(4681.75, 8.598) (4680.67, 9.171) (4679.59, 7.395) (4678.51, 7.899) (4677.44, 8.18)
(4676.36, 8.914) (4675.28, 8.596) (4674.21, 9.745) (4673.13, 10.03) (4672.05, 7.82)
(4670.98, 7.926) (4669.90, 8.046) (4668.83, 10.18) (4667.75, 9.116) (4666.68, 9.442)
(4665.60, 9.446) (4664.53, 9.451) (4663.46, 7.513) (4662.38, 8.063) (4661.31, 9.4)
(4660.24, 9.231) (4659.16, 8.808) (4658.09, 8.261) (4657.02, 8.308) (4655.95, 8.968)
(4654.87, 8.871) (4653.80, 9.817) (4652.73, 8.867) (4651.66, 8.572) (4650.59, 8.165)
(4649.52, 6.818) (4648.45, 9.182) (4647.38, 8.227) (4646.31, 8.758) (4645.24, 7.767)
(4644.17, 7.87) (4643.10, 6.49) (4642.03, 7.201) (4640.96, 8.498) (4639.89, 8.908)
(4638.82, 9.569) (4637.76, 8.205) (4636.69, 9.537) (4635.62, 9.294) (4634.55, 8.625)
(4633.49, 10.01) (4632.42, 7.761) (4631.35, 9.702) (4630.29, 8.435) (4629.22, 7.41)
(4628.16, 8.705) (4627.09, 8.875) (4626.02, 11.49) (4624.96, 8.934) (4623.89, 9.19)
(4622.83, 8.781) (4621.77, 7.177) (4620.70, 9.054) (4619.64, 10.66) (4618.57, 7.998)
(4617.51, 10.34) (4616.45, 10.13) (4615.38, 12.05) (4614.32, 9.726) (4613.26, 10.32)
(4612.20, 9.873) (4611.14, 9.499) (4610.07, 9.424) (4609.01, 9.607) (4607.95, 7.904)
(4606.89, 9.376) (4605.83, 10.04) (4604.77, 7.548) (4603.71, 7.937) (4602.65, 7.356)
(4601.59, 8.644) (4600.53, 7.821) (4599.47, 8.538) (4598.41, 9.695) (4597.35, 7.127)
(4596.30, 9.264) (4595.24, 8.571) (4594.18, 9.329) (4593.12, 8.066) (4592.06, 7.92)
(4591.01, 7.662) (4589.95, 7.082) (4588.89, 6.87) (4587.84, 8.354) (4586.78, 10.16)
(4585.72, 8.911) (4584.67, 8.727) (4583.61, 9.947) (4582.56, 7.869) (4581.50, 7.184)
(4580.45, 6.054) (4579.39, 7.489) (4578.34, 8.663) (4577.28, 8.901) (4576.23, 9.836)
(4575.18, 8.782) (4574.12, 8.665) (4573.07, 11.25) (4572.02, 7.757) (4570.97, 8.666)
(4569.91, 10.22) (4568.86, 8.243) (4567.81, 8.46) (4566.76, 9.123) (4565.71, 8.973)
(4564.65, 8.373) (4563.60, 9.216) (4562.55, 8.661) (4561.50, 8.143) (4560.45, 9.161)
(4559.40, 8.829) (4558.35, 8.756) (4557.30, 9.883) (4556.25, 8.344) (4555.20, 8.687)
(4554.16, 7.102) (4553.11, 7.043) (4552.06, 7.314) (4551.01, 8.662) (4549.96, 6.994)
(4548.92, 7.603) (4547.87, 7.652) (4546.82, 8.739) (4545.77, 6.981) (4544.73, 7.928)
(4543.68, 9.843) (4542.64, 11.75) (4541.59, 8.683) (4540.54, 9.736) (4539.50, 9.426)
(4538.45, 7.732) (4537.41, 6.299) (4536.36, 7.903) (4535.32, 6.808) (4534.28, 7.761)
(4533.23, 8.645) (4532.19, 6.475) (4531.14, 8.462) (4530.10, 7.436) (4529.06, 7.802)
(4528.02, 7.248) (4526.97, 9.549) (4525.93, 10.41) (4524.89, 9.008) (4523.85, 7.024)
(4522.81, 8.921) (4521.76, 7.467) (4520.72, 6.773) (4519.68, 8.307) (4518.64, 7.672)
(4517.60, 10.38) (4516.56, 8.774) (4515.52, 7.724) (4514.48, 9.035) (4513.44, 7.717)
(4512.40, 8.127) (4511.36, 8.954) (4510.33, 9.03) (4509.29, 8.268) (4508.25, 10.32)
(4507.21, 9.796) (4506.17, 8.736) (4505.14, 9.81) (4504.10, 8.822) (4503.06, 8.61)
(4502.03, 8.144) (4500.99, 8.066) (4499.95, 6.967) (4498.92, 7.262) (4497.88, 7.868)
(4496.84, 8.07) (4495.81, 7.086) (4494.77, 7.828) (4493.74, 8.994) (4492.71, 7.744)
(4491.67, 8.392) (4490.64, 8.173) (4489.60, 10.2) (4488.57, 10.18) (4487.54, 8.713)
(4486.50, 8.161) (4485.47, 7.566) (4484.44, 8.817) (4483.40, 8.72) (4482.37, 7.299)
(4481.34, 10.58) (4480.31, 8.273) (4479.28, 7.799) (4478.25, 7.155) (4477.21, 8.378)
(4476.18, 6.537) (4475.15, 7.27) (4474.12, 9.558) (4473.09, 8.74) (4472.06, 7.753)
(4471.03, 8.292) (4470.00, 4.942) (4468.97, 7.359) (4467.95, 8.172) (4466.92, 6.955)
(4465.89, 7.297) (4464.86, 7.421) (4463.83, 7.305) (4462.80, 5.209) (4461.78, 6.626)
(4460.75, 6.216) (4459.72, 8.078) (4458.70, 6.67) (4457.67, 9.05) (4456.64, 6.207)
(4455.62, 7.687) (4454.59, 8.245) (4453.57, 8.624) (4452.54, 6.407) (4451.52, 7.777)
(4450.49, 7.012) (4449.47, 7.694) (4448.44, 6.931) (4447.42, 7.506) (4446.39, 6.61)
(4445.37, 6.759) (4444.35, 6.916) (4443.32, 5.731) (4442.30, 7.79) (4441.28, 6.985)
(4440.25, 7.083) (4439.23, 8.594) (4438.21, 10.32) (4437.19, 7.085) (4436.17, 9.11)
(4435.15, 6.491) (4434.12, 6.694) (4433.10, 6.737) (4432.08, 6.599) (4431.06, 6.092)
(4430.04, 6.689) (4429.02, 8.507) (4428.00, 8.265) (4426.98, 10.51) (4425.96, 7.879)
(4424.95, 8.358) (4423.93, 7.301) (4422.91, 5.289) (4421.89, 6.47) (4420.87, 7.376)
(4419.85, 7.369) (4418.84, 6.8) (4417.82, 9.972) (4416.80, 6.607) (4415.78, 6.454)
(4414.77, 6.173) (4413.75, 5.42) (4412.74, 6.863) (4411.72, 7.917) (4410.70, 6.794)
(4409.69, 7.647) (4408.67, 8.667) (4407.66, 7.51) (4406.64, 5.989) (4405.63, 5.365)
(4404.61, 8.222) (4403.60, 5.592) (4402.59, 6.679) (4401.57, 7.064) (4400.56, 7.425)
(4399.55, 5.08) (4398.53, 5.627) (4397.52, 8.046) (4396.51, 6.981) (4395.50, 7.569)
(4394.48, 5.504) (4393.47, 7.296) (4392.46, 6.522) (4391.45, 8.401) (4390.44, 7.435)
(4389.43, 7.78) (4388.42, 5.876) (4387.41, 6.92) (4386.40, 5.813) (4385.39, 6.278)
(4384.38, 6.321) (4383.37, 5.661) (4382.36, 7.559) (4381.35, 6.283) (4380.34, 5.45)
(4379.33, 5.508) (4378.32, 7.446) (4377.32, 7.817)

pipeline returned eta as 0.6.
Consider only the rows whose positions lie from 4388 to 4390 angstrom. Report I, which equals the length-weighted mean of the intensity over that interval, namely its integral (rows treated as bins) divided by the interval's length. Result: 6.9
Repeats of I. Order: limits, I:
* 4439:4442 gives 7.5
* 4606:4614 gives 9.5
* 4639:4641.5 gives 8.8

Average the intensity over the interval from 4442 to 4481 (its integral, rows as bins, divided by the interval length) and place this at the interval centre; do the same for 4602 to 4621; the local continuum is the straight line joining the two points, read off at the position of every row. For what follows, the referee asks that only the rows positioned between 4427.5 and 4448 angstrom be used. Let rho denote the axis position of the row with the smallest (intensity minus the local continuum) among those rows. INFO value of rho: 4443.32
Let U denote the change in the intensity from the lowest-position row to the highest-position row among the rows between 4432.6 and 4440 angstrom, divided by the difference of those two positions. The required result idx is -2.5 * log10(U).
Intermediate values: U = 0.3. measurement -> 1.3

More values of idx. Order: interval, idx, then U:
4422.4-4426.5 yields 0.2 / 0.8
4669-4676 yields 2.5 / 0.1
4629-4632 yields -0.1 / 1.1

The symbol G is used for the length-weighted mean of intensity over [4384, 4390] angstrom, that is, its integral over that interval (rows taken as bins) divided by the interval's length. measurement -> 6.5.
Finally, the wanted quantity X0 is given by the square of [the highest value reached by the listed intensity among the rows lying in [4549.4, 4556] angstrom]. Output 75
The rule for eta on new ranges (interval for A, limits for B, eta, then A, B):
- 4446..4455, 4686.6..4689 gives 2.0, 6.6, 8.7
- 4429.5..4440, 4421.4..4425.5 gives 0.5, 6.4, 6.9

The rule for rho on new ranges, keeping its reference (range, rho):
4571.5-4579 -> 4572.02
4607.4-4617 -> 4607.95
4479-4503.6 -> 4499.95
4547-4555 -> 4549.96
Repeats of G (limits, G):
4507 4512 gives 9.2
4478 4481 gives 8.0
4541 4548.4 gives 8.8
